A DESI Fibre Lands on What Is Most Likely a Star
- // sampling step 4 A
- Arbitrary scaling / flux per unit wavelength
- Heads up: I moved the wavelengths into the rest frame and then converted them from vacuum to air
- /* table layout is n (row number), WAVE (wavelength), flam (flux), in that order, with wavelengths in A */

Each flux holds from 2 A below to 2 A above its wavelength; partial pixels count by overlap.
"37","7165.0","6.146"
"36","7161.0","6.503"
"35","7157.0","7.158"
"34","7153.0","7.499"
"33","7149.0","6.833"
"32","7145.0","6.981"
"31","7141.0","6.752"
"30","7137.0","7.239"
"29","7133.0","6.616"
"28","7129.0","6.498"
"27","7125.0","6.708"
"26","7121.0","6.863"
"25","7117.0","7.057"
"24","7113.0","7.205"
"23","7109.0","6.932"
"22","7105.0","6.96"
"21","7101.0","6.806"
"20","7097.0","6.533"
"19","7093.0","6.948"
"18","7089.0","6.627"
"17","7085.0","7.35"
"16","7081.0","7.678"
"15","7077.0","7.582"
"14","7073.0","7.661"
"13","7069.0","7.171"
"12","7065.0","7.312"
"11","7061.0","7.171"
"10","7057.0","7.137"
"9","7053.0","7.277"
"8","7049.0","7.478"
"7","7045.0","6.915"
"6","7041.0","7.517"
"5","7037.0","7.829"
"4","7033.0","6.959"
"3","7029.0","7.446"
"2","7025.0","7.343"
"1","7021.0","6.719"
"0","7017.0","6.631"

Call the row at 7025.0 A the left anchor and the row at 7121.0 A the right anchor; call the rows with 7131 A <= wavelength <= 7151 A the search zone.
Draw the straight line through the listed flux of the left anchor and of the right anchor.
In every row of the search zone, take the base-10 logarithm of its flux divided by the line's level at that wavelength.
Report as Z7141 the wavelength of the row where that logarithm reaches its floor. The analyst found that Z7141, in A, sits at 7133.0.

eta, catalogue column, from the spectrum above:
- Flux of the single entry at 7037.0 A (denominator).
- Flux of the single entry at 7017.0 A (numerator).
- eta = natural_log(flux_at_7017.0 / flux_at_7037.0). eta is -0.17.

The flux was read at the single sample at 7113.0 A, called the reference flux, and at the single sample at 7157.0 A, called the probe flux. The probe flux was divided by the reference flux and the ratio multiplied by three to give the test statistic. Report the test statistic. 2.98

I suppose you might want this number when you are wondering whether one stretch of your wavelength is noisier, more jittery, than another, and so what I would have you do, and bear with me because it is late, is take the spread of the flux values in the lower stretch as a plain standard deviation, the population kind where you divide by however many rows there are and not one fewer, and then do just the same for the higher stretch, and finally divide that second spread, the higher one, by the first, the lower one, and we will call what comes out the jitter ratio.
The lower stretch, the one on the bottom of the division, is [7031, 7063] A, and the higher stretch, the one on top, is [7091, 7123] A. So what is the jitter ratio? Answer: 0.63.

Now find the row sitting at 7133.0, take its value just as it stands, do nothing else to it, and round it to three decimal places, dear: 6.616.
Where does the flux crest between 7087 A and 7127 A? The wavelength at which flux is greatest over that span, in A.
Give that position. 7113.0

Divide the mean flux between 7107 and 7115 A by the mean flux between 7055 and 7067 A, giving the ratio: 0.98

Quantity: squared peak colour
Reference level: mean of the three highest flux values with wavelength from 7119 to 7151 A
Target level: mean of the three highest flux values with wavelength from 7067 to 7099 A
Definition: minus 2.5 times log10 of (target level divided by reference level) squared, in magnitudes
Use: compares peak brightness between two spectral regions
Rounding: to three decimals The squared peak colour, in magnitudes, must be -0.182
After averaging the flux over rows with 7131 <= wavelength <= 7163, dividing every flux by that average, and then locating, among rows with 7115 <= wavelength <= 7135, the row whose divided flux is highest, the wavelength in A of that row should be 7117.0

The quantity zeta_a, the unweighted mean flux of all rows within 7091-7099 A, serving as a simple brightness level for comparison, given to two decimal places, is 6.74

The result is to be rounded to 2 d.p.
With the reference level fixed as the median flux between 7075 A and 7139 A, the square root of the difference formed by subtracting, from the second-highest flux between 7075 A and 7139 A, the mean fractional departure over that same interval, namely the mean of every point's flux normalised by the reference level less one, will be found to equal 2.75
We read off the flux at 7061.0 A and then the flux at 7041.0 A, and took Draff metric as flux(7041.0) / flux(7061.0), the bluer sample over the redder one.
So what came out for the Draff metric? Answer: 1.05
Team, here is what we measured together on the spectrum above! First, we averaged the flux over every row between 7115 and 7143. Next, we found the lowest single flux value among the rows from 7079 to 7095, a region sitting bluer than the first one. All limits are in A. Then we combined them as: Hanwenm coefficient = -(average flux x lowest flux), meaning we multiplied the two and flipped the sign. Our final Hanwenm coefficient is -45.2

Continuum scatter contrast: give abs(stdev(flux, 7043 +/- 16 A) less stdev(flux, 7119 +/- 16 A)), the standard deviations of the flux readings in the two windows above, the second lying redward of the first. 0.07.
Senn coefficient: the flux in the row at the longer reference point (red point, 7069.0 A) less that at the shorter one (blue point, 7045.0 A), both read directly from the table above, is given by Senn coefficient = 0.3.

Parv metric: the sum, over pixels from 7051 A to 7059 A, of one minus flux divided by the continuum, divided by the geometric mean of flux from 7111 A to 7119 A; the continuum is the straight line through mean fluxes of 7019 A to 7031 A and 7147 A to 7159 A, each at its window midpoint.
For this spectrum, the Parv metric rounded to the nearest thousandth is -0.002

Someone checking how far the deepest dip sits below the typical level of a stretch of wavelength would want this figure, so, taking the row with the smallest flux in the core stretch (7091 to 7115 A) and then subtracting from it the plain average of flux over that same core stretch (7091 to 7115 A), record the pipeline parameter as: -0.36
